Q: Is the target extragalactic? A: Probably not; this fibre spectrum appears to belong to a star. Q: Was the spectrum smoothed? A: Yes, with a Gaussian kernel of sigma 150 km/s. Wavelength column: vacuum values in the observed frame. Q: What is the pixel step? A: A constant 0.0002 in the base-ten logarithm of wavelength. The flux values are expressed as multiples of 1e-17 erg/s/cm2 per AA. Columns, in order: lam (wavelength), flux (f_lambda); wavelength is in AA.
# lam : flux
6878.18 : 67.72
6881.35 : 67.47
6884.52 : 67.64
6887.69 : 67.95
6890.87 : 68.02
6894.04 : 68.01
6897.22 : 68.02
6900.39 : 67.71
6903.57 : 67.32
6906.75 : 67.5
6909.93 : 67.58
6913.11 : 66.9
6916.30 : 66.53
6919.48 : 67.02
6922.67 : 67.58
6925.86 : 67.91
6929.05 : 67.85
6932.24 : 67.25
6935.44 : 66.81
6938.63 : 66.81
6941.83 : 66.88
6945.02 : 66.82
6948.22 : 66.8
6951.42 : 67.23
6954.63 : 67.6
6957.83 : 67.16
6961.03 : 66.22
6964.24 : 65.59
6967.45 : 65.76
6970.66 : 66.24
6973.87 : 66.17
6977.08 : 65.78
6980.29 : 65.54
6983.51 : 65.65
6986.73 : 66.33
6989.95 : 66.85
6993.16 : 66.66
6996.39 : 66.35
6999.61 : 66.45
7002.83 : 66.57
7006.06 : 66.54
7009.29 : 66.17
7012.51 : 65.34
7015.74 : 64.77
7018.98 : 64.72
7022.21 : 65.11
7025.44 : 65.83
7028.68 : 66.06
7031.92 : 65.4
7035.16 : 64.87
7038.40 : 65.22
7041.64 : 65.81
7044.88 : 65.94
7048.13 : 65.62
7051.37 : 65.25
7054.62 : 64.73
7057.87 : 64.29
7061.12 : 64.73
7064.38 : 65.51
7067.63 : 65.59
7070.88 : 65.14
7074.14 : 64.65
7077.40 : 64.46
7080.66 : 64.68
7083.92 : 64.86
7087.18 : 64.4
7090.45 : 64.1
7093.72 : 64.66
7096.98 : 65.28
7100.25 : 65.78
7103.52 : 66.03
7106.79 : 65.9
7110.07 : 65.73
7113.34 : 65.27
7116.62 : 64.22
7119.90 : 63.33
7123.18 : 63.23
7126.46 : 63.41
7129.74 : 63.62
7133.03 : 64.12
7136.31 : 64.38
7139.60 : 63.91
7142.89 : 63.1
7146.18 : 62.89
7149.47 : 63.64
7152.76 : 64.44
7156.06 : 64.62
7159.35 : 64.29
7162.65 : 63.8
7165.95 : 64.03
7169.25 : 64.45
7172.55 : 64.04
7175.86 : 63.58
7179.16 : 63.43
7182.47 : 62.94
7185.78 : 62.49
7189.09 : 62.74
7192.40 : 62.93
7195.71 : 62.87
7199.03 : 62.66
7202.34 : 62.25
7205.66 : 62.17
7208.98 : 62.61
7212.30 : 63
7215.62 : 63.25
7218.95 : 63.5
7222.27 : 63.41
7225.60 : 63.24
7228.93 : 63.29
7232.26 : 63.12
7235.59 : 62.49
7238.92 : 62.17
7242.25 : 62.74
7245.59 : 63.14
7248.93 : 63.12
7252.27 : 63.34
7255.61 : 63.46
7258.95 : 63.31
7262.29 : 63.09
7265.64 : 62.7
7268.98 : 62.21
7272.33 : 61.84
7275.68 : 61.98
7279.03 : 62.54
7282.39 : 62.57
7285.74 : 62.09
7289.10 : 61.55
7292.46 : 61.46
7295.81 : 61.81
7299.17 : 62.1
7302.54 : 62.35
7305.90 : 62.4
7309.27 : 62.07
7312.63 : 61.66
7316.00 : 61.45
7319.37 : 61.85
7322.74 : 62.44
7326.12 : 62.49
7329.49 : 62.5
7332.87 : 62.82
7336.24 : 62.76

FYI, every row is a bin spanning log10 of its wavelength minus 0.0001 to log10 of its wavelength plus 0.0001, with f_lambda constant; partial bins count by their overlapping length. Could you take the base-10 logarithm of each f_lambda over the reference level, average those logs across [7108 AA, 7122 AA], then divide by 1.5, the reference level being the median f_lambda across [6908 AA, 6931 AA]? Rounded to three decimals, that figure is -0.013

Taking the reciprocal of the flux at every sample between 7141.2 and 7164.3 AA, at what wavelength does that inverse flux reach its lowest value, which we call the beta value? 7156.06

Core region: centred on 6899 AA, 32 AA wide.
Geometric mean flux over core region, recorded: 68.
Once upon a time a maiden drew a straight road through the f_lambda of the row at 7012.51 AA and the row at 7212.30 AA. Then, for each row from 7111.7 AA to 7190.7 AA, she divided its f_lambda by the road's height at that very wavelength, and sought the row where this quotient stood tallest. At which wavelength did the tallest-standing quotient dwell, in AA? 7113.34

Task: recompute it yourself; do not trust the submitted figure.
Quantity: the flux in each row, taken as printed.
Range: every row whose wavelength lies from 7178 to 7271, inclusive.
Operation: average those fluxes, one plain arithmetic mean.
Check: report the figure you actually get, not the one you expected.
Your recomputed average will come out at 62.9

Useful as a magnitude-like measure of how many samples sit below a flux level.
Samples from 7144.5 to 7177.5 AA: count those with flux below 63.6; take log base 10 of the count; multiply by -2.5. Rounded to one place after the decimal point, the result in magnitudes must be -0.8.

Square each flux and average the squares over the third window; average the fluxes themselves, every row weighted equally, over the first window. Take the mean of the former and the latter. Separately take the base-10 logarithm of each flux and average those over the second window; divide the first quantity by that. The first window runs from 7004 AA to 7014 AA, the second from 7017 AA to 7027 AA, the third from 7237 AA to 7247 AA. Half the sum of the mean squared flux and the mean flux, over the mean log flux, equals 1101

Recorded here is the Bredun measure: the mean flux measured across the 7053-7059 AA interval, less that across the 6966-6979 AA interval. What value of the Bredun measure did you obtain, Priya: -1.5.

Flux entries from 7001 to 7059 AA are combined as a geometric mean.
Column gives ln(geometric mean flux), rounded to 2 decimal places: 4.18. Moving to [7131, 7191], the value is 4.15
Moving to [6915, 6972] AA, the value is 4.20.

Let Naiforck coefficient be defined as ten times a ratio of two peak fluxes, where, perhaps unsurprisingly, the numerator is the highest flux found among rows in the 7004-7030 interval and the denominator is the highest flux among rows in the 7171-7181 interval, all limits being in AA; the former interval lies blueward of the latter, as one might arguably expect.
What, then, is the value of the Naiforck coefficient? 10.39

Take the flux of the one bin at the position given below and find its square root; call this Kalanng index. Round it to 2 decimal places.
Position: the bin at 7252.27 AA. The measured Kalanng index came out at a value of 7.96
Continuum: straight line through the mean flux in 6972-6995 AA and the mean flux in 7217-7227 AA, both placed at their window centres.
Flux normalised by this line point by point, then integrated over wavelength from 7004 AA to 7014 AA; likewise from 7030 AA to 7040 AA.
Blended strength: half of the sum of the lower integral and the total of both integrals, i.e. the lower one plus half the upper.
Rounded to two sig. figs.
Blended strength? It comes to 15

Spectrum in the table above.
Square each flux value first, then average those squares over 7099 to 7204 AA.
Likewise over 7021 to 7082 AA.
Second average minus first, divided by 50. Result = 3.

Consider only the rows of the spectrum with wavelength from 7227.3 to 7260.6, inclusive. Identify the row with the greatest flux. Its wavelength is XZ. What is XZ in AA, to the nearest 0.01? 7255.61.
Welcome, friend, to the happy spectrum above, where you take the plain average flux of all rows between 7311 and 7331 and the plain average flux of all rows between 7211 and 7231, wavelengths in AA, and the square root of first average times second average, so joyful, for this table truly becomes 62.7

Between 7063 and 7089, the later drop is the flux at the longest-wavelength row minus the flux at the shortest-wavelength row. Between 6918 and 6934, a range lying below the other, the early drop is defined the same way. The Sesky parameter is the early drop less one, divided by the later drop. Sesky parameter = 1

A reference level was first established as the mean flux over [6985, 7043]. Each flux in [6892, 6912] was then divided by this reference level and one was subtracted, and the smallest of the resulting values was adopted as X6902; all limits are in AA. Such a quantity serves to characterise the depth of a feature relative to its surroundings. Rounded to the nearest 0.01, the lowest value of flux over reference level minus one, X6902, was 0.02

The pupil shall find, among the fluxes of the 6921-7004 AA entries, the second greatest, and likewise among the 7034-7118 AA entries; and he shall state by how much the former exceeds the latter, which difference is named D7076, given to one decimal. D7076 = 1.9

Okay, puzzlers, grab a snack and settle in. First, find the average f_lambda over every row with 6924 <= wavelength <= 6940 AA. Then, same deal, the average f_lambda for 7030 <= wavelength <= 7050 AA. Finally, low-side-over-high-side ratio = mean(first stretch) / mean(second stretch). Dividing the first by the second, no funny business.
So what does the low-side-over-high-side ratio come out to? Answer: 1.03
